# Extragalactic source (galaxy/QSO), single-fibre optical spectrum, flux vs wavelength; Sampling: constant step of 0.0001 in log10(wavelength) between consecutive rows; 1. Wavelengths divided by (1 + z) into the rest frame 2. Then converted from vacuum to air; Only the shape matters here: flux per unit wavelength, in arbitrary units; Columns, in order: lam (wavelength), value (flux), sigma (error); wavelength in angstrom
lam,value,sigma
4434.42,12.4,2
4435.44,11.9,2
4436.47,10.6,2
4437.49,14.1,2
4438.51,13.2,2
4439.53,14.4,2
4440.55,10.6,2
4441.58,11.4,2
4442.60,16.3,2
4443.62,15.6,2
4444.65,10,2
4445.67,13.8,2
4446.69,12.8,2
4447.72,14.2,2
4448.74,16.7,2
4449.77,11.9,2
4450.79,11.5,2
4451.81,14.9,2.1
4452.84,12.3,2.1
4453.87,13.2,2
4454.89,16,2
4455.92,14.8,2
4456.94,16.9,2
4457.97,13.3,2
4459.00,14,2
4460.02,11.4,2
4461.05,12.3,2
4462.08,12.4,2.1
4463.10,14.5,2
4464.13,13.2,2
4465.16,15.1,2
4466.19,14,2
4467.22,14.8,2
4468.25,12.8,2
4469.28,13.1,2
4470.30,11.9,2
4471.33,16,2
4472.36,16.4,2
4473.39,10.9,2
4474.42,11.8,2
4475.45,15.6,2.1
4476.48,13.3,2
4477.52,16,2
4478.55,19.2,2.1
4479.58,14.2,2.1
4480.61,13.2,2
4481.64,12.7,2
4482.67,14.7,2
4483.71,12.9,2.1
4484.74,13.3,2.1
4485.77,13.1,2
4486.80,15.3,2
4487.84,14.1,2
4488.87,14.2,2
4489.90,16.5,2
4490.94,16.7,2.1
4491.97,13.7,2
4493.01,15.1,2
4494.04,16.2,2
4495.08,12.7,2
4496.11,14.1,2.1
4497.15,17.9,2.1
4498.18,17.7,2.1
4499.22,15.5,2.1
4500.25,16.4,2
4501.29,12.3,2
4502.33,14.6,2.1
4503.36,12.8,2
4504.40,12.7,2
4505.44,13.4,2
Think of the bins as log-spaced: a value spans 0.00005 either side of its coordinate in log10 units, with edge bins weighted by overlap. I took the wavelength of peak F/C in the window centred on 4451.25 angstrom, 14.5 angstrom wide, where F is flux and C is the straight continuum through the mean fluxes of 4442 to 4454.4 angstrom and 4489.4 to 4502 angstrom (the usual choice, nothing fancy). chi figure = 4448.74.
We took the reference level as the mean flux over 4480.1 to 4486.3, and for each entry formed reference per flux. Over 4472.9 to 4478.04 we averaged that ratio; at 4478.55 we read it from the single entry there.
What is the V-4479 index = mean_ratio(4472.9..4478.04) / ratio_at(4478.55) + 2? 3.45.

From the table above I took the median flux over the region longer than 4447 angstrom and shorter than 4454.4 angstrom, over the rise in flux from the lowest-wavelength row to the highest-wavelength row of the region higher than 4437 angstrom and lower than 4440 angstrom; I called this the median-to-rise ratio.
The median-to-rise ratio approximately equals 44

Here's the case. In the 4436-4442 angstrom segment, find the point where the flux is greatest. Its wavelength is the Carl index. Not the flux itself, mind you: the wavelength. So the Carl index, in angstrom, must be 4439.53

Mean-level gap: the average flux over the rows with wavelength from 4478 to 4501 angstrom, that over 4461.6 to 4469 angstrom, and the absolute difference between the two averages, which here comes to 1.14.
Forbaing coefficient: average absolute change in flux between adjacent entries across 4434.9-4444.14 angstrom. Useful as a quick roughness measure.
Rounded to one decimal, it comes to 2.1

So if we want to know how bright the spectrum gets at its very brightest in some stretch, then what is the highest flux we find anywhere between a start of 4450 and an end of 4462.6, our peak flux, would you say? 16.9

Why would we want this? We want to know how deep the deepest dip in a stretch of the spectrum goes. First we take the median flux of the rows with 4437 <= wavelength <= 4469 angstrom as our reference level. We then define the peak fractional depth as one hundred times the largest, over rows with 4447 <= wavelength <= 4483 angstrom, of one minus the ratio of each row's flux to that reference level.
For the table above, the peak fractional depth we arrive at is 21.0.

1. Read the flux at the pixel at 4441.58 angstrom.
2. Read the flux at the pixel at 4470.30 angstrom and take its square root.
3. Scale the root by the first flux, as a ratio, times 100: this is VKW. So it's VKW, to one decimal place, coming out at 30.3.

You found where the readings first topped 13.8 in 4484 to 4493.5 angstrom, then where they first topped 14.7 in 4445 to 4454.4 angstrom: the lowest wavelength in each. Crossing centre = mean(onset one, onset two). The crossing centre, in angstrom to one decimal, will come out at 4467.8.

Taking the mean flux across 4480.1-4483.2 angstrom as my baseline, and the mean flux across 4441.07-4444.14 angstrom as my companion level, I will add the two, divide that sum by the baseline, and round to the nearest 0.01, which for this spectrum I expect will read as 2.07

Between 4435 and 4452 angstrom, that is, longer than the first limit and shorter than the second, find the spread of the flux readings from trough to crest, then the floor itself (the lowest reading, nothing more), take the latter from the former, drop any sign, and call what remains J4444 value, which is 3.3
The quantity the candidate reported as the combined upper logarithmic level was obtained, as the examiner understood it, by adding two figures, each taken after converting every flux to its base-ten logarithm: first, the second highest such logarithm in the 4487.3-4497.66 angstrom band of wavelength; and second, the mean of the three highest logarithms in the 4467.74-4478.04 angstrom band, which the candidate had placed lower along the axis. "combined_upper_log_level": 2.43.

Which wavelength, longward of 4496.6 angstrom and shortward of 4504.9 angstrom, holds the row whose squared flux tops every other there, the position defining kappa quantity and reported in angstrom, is 4497.15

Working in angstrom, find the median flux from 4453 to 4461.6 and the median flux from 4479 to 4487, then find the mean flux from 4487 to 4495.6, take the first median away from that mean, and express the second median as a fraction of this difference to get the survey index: 11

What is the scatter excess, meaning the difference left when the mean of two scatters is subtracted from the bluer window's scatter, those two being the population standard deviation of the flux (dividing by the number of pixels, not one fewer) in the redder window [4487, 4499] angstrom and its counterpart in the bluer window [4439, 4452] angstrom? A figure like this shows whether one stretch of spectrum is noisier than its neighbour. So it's 0.2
